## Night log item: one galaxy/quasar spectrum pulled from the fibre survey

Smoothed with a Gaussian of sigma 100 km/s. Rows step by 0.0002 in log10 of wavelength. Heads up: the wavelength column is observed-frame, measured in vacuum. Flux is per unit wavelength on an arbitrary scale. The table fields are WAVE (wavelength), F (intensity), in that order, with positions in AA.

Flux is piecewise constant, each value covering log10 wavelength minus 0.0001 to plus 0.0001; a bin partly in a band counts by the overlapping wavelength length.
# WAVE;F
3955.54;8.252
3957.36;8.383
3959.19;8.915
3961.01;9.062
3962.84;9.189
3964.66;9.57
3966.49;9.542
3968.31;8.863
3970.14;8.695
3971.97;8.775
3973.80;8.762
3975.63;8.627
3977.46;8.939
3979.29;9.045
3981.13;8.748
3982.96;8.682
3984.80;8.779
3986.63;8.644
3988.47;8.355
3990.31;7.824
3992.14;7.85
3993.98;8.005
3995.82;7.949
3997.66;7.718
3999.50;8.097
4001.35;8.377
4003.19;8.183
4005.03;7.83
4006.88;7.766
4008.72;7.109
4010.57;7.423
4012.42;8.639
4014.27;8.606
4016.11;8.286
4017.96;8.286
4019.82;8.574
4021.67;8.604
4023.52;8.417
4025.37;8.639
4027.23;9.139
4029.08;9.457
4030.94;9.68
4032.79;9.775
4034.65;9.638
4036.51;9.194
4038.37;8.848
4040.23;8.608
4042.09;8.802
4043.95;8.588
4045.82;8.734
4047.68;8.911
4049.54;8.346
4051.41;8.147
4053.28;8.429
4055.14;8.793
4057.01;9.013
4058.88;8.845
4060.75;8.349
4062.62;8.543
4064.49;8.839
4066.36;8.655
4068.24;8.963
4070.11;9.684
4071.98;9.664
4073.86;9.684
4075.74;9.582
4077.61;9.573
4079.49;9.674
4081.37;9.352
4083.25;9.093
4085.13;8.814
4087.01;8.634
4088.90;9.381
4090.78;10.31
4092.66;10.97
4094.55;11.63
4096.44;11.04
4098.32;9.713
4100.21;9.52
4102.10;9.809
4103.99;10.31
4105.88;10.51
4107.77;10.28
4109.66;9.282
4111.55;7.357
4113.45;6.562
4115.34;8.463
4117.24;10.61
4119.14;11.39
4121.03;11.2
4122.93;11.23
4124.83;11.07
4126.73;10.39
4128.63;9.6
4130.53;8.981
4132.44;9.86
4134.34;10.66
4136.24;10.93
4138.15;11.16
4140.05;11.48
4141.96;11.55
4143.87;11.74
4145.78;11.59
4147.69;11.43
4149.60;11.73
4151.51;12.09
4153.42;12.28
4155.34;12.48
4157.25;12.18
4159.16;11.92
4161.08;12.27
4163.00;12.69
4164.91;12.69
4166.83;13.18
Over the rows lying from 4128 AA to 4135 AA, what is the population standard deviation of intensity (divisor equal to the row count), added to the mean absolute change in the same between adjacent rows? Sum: 1.4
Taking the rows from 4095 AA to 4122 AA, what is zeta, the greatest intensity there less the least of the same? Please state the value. 4.83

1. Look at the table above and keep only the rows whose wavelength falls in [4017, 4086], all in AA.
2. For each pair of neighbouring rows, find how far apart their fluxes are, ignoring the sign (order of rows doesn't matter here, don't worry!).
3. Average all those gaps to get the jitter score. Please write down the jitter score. 0.25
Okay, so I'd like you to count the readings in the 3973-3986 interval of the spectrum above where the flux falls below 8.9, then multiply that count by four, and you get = 20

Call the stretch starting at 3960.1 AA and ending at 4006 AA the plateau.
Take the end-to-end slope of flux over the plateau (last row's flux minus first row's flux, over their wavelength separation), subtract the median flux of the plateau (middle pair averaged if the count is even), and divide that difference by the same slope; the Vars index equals 311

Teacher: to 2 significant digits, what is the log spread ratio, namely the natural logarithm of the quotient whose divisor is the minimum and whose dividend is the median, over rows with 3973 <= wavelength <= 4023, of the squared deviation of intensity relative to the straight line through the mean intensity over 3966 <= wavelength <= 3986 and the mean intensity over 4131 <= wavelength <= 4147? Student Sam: 5.6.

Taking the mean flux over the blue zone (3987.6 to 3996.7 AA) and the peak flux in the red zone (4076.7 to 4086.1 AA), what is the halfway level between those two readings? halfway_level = 8.8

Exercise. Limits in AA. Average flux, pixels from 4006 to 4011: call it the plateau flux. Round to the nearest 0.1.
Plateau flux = 7.4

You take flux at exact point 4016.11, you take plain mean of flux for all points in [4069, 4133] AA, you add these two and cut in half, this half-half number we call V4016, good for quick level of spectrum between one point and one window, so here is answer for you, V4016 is 9.04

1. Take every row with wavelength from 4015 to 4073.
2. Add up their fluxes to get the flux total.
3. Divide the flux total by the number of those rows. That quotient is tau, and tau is 8.9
